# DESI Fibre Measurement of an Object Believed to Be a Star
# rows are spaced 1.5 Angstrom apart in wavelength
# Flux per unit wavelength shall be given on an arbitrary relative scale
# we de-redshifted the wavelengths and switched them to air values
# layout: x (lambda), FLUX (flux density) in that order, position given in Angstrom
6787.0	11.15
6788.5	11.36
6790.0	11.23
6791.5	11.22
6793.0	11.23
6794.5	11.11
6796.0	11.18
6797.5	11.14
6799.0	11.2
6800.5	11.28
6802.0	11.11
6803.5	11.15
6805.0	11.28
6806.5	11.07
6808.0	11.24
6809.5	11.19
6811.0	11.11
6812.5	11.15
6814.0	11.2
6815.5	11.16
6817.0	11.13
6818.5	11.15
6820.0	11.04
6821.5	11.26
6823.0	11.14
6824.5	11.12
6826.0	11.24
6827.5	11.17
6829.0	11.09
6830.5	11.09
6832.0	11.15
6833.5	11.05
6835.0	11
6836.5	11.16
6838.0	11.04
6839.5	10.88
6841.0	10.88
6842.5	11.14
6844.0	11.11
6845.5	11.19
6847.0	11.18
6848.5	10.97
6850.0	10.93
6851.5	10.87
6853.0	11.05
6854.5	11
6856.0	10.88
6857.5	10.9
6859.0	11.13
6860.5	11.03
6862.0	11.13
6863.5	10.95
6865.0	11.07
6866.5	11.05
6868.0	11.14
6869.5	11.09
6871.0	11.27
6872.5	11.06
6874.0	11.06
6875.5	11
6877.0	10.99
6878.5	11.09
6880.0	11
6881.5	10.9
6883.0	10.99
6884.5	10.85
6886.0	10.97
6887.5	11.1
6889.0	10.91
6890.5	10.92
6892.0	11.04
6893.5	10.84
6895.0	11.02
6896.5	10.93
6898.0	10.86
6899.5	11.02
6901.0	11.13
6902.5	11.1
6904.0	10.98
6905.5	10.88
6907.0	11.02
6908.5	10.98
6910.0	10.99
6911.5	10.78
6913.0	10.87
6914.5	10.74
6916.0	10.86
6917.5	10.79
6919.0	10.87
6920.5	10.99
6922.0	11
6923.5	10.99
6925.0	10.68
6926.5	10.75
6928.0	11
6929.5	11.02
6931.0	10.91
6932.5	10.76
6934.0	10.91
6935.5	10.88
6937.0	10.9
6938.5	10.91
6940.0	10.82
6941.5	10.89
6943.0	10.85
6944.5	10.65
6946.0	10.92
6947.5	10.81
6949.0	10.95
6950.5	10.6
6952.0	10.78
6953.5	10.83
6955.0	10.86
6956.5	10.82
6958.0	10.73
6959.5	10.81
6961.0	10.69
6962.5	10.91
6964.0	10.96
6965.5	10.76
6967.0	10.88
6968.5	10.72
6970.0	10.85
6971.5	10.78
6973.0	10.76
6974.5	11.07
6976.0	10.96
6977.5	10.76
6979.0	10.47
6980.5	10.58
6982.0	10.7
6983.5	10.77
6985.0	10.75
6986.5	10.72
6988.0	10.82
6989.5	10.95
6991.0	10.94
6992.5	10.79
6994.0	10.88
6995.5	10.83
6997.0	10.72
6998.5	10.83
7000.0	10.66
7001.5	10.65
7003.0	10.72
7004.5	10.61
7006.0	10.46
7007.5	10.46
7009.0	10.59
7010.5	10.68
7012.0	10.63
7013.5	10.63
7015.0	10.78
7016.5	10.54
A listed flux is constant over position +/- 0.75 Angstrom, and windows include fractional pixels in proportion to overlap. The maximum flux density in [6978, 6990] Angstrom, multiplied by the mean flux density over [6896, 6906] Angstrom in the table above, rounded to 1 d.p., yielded 120.3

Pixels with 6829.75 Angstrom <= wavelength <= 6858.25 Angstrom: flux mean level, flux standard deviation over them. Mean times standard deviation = 1.2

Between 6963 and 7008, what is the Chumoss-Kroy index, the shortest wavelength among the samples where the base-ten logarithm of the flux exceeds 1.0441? 6974.5 Angstrom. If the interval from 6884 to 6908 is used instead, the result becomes 6887.5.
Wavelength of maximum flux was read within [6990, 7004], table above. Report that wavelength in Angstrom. 6991.0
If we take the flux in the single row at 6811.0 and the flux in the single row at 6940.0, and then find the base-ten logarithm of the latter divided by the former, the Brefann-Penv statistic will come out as -0.011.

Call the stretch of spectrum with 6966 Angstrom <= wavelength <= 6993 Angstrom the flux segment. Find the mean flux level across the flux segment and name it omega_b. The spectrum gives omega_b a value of 10.8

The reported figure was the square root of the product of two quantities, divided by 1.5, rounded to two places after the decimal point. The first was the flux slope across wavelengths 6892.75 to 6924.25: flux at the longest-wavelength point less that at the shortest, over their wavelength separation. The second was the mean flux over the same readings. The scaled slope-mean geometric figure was 0.16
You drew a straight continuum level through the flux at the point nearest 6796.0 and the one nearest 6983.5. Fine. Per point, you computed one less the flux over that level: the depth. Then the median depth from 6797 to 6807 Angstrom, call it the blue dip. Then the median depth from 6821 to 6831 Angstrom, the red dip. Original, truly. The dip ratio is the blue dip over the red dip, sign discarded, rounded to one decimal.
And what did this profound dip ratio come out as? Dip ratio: 0.7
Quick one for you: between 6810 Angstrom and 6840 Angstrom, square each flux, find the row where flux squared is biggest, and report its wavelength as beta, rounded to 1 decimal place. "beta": 6821.5 Angstrom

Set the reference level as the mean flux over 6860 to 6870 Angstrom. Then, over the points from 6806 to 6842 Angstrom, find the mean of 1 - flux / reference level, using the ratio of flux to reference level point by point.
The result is -0.004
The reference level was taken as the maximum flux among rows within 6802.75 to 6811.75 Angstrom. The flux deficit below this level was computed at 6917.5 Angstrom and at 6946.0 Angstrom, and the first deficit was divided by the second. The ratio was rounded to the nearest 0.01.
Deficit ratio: 1.36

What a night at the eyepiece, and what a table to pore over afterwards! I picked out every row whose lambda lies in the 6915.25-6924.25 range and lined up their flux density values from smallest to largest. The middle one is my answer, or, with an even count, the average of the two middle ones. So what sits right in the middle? 10.93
